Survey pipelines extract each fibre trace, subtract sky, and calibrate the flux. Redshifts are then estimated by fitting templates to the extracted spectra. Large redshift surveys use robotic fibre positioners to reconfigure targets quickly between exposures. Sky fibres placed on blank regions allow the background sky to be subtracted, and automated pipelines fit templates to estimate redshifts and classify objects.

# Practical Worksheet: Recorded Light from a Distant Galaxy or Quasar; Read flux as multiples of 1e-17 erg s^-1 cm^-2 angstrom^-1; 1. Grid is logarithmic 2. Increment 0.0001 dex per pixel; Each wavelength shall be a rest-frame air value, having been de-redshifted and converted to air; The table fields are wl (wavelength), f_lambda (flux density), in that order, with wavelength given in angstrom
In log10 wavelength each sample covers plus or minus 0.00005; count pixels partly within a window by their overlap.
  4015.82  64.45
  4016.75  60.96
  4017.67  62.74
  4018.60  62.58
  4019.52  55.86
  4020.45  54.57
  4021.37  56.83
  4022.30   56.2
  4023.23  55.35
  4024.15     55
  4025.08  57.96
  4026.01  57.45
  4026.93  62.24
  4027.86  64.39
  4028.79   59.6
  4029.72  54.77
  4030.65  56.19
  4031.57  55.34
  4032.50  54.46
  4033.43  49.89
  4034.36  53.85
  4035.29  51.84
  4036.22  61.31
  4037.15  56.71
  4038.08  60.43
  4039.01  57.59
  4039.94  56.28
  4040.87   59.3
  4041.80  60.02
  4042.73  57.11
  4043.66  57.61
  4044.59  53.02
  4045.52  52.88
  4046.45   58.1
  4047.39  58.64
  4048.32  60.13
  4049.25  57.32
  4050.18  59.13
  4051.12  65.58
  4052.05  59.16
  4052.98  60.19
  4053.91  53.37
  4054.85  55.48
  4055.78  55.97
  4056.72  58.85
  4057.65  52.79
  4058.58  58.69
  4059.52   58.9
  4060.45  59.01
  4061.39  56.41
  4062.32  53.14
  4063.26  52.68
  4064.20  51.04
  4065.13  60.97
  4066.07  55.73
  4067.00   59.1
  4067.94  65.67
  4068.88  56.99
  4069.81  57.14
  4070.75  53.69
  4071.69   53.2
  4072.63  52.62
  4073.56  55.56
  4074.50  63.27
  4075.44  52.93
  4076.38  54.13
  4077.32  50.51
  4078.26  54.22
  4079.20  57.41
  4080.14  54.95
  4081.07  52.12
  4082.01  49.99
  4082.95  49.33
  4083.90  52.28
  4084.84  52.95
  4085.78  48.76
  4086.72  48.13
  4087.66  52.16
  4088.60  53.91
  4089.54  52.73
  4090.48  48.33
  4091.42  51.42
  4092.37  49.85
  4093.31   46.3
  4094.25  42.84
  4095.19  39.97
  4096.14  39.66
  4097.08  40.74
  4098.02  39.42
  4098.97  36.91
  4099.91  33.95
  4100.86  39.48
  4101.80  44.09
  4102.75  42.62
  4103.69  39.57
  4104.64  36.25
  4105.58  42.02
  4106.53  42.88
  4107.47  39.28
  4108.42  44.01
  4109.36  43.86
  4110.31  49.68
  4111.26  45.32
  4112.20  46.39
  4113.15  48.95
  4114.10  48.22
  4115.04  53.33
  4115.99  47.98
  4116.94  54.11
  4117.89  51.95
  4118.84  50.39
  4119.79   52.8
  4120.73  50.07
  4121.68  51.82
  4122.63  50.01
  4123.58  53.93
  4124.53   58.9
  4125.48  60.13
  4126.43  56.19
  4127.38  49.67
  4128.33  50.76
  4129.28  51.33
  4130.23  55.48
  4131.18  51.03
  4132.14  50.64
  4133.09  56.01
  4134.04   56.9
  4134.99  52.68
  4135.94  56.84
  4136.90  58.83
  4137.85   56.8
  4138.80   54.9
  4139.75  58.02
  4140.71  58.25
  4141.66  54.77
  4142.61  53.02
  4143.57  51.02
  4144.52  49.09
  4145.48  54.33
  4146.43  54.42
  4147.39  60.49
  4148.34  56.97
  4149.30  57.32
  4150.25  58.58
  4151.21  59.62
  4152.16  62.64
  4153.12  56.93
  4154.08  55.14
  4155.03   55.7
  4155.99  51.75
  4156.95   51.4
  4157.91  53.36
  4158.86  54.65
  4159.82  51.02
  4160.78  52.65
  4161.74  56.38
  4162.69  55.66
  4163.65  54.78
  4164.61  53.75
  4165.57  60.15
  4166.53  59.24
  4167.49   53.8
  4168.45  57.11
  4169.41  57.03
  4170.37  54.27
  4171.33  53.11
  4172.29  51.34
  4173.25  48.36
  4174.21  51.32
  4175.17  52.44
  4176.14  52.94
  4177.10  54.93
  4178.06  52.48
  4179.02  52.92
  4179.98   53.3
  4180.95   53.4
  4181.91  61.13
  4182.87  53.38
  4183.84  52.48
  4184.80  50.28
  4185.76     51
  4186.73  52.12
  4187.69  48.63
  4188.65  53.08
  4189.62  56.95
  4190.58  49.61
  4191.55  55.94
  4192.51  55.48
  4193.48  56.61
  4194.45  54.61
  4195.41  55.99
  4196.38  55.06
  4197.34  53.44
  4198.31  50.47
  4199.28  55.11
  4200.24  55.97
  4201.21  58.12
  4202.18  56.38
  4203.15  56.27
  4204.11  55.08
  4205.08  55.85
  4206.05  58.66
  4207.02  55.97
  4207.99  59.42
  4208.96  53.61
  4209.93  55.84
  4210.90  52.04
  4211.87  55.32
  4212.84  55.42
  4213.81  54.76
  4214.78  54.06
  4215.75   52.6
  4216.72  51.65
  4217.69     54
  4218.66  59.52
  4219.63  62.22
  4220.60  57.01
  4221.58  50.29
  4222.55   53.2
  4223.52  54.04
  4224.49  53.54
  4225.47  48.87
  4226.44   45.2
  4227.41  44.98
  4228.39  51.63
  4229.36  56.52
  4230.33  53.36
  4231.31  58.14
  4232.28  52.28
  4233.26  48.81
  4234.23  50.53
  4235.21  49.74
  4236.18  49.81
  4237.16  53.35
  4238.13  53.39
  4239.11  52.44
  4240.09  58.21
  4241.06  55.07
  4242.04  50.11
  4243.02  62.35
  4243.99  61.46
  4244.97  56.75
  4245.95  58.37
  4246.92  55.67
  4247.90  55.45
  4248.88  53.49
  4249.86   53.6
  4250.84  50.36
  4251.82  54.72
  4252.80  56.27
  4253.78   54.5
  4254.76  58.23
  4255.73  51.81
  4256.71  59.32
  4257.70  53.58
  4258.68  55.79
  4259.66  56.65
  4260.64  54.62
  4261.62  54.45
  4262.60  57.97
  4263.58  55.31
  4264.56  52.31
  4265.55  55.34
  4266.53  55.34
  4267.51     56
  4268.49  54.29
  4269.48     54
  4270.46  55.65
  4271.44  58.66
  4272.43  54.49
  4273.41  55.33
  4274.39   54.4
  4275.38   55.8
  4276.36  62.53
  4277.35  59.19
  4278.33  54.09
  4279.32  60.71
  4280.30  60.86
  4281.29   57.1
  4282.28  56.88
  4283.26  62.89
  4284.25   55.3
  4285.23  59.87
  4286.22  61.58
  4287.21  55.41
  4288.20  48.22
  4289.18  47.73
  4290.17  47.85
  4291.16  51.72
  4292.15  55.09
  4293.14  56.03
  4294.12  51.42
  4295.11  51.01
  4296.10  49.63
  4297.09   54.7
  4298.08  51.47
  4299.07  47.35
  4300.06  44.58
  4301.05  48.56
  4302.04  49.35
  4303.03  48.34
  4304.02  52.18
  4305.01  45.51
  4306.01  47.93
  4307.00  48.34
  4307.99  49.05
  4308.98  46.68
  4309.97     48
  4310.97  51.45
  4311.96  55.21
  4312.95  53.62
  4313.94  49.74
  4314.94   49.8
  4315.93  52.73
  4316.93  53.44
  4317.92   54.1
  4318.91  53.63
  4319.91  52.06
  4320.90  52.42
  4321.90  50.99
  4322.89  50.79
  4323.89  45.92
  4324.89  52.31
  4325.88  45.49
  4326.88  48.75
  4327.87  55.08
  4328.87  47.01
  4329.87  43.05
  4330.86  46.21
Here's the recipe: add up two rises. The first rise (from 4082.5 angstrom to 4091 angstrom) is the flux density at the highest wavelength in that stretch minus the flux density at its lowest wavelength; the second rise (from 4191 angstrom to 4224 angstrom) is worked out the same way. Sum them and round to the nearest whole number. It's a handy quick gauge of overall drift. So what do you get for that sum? -3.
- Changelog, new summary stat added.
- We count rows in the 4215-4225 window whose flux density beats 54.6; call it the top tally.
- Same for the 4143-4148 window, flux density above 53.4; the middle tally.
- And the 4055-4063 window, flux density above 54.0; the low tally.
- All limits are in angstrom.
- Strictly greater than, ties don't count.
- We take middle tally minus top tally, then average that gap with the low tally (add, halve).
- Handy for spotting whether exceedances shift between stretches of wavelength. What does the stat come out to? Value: 3.0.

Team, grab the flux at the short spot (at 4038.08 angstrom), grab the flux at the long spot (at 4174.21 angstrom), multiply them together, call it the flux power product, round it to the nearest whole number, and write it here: 3101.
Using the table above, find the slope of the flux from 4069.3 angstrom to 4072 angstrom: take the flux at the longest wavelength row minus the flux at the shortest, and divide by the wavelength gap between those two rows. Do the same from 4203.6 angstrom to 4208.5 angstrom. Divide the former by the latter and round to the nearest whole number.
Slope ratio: -2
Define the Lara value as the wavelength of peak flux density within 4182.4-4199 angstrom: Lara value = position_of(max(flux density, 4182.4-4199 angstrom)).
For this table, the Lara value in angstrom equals 4189.62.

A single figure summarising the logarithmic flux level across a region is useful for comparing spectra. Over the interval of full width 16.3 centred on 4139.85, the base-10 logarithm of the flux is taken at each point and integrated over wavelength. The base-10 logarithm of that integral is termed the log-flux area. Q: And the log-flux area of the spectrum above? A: 1.45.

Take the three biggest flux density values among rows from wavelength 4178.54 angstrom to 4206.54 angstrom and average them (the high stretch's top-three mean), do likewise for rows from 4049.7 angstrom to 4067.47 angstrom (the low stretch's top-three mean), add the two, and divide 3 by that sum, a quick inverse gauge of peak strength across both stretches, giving 0.0247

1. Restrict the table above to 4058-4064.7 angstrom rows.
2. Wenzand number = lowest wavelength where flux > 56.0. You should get 4058.58 angstrom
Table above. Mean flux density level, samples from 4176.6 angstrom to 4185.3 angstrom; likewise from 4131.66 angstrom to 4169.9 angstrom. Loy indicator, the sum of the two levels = 109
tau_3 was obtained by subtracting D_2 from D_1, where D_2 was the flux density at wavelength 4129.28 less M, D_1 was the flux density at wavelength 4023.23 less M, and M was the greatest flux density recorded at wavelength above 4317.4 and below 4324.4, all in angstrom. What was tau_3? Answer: 4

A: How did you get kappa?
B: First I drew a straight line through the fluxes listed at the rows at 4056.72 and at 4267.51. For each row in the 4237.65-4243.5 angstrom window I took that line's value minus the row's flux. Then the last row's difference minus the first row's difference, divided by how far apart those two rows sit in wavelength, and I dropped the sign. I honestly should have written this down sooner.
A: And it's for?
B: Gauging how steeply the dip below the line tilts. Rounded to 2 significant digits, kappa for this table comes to 1.8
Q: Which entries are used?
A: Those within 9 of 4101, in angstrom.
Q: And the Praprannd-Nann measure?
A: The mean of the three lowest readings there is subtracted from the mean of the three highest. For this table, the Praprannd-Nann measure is 11.0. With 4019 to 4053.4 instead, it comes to 12.5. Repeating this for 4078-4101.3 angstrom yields 18.8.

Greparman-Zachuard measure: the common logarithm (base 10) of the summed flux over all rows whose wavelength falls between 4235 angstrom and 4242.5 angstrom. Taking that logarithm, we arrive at 2.63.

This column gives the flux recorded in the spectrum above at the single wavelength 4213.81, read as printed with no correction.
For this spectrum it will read 54.76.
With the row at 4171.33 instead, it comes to 53.11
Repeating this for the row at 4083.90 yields 52.28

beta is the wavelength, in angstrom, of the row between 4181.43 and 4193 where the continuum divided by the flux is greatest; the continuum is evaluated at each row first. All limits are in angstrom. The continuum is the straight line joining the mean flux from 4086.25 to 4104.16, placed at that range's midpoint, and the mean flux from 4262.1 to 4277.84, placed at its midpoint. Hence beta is 4187.69 angstrom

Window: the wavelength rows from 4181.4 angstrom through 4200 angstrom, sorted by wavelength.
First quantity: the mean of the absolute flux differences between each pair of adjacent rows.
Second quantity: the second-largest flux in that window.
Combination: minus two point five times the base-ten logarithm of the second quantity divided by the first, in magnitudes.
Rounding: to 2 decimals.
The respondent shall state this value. -3.21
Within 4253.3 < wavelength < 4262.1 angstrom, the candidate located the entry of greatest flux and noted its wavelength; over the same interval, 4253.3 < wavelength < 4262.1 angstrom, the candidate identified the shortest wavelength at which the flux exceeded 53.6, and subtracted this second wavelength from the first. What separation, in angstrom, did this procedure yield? 2.9 angstrom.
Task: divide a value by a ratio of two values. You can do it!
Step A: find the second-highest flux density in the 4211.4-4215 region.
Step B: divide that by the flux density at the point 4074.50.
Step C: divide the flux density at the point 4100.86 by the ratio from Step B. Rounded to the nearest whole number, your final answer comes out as 45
